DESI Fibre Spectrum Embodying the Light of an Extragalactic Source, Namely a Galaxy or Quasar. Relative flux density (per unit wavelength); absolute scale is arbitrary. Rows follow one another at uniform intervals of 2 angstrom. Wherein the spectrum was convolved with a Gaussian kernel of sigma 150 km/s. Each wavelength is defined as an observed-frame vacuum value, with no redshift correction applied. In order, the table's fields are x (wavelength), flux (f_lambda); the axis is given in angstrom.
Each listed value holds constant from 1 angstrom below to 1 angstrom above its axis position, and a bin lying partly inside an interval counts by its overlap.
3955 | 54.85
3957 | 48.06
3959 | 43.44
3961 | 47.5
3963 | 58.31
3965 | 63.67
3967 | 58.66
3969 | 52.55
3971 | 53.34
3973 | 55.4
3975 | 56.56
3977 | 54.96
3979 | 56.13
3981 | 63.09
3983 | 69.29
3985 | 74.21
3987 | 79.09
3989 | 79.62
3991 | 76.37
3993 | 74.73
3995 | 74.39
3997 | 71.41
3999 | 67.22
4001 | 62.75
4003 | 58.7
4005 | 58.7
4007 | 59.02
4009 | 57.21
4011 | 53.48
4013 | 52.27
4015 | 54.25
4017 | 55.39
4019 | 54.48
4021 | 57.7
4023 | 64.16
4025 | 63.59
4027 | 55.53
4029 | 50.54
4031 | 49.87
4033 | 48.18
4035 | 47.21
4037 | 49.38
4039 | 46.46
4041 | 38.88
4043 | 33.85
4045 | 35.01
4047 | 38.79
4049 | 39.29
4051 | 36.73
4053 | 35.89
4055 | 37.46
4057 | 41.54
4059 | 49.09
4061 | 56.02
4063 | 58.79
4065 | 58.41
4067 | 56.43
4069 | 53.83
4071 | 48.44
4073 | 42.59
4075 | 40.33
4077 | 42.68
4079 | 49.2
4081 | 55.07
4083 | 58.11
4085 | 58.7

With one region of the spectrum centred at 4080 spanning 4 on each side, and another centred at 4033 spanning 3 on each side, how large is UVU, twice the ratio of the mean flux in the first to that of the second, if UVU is 2.1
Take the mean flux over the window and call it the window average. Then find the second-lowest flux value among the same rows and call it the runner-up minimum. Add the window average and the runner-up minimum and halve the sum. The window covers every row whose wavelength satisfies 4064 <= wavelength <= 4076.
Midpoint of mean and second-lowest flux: 46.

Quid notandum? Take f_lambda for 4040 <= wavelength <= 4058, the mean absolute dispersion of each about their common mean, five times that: 9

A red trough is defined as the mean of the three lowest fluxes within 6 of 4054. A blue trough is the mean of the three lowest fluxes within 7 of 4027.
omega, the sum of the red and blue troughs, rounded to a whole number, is 86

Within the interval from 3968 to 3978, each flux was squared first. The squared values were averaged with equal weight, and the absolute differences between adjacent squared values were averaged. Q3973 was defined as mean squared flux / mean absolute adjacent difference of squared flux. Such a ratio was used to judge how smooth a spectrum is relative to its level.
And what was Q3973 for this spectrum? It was 19.3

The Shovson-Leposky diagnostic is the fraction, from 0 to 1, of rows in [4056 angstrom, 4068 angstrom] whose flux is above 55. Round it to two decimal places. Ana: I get 0.67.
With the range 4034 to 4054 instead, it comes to 0.00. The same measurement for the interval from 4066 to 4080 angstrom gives 0.14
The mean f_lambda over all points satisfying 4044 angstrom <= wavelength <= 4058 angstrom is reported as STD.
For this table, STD 38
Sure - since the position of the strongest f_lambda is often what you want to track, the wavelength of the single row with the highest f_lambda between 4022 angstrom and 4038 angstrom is 4023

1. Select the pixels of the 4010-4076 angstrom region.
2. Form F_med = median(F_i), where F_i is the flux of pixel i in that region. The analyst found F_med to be 49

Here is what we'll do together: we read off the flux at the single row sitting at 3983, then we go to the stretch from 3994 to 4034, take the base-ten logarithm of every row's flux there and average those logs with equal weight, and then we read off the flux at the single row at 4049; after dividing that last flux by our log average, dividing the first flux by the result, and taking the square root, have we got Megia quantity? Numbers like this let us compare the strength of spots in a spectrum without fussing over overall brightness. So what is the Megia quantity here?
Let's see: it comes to 1.76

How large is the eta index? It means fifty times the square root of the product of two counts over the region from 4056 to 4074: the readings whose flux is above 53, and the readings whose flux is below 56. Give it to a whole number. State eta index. 250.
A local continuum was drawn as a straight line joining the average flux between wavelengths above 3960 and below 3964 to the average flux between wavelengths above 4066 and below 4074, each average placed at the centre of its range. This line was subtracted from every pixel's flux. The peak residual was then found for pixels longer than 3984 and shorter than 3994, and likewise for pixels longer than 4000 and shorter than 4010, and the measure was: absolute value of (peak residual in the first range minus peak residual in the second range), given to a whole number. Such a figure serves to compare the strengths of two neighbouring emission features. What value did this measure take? 17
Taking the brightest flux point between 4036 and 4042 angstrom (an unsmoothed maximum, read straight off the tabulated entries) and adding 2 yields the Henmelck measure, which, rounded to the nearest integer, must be 51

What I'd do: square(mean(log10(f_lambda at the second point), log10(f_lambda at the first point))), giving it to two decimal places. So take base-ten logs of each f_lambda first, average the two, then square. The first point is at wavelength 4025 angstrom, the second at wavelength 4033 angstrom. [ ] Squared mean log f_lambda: 3.04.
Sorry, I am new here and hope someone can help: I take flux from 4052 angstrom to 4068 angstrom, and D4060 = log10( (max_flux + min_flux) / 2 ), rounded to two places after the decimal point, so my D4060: 1.68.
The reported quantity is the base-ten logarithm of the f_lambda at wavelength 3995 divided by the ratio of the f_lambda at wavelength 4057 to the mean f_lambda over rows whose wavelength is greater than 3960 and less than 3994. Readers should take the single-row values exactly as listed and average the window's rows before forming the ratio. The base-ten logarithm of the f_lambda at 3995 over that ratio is 2.05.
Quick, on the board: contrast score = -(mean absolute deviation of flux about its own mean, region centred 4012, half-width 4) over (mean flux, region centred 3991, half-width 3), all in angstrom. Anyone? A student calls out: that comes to -0.019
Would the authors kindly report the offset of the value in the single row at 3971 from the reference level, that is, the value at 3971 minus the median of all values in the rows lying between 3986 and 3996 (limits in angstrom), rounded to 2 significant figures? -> -23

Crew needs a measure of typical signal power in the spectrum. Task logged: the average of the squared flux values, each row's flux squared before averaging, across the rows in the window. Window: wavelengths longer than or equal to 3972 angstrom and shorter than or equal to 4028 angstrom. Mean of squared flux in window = 4022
